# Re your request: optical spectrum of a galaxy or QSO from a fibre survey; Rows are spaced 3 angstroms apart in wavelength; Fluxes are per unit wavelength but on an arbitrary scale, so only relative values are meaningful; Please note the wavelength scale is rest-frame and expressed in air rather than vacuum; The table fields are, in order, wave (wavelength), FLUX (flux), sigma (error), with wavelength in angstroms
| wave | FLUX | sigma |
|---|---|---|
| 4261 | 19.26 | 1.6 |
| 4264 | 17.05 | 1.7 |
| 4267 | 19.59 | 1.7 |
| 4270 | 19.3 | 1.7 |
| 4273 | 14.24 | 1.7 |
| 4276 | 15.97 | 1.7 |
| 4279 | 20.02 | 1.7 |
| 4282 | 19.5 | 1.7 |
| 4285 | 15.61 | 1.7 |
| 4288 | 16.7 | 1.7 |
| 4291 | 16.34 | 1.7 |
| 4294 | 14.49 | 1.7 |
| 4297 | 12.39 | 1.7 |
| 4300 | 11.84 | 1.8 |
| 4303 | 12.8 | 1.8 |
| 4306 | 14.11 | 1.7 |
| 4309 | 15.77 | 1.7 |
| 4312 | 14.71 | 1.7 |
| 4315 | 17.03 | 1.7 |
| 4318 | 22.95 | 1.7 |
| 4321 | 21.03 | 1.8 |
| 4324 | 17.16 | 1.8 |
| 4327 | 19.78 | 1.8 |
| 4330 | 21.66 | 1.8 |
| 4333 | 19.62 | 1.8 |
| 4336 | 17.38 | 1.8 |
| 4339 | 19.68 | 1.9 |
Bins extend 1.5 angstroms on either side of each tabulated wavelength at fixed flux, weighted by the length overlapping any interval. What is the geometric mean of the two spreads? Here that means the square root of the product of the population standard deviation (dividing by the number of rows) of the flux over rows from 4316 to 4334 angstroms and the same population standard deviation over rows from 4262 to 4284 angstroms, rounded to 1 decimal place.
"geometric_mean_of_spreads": 1.9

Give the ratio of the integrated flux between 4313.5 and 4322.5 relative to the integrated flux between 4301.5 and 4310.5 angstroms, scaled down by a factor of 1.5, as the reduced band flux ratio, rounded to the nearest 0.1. 1.0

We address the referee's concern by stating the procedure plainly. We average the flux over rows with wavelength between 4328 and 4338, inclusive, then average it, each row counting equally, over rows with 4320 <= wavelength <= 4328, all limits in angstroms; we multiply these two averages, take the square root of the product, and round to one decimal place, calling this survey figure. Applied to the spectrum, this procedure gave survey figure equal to 19.4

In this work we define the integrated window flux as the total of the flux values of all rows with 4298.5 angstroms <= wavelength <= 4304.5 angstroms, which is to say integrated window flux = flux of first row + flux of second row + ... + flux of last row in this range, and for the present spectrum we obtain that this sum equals 25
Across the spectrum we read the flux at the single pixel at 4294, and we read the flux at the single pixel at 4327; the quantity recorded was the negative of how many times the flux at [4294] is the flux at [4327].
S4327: -0.73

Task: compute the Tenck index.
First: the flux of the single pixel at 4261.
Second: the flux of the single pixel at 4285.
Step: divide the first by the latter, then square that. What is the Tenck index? 1.52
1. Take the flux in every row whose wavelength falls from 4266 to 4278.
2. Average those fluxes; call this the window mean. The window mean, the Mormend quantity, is 17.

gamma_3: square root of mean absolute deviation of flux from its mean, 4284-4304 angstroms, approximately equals 1.30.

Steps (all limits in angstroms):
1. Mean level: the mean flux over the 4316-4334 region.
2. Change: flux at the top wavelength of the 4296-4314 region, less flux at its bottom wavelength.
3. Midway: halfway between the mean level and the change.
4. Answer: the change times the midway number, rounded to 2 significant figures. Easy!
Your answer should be 26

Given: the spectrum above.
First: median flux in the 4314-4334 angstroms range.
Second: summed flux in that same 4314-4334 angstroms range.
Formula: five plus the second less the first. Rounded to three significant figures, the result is 124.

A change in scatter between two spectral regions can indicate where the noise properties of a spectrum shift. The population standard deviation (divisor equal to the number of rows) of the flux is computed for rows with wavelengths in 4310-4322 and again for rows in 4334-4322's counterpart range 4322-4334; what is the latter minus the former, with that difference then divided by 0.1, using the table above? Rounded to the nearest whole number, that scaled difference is -16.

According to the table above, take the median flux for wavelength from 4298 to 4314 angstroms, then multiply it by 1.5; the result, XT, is 21.2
